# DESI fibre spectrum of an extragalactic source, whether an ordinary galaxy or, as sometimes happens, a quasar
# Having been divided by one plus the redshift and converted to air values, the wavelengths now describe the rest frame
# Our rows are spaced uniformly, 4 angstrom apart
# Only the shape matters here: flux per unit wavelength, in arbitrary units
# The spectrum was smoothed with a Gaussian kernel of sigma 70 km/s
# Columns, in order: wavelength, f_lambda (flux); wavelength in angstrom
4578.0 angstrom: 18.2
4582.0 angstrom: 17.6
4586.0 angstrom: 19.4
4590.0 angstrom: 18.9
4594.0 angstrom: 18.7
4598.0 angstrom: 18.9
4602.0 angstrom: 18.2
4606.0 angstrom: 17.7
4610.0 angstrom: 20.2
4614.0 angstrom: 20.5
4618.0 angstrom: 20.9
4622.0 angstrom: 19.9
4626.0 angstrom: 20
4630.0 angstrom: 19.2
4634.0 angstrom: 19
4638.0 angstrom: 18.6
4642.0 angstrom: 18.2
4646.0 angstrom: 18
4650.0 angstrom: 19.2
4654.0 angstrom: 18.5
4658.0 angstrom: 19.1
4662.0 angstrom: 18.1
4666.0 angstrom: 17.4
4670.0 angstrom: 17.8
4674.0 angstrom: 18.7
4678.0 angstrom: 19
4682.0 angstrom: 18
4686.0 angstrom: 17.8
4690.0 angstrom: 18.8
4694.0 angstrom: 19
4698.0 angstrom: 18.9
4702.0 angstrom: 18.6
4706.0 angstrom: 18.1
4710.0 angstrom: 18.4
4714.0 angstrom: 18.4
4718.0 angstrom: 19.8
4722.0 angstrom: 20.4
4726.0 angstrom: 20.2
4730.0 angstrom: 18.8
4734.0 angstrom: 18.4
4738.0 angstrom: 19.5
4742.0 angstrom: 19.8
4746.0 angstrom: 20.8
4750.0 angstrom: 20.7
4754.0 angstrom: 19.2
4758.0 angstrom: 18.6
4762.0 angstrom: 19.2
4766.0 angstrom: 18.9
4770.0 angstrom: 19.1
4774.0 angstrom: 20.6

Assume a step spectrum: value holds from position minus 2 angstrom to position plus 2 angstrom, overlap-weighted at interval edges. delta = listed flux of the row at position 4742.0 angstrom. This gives 19.8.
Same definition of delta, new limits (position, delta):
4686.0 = 17.8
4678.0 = 19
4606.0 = 17.7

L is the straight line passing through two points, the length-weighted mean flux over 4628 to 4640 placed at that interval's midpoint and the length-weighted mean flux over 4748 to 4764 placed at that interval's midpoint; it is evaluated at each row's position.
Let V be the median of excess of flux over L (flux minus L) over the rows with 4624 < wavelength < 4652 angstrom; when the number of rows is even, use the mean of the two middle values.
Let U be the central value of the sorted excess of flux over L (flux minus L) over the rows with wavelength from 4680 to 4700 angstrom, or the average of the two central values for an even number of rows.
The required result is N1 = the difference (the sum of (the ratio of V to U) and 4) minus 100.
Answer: -96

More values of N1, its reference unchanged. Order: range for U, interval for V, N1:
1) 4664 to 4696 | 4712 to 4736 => -96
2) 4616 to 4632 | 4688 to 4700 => -96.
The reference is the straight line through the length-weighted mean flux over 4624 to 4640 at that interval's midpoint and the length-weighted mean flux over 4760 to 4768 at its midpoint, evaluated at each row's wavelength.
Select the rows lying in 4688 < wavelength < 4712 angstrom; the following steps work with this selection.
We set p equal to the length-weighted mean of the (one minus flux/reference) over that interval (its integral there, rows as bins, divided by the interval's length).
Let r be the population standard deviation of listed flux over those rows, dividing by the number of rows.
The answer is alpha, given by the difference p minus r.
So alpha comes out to -0.28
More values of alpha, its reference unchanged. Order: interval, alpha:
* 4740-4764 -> -0.84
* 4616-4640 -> -0.78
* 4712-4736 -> -0.84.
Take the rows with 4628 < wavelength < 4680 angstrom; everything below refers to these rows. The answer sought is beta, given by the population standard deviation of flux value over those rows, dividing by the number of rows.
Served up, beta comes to 0.56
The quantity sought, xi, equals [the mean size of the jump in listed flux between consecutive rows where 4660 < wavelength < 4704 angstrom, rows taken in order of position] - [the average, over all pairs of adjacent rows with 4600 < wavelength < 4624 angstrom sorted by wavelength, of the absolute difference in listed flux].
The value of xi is -0.4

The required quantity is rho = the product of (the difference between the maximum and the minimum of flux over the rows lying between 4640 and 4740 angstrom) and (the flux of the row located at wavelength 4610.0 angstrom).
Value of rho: 61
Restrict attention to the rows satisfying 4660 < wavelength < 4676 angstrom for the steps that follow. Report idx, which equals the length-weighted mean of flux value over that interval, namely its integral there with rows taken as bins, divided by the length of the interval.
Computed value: 18.0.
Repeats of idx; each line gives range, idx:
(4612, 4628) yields 20.3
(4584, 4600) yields 19.0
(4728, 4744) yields 19.1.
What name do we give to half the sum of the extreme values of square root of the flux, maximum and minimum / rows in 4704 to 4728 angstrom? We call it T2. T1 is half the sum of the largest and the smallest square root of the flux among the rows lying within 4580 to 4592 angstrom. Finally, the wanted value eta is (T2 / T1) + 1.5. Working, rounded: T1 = 4.30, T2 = 4.39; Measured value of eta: 2.52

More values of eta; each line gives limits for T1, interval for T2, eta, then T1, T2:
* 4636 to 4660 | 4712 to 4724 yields 2.52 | 4.31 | 4.40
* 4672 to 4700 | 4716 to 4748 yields 2.53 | 4.29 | 4.43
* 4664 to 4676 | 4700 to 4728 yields 2.53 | 4.25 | 4.39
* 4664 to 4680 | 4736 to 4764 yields 2.54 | 4.27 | 4.44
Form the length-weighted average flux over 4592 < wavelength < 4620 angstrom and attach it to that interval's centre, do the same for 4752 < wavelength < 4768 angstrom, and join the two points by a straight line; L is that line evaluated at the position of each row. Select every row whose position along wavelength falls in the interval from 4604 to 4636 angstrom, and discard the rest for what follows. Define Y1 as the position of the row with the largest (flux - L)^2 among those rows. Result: 4618.0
